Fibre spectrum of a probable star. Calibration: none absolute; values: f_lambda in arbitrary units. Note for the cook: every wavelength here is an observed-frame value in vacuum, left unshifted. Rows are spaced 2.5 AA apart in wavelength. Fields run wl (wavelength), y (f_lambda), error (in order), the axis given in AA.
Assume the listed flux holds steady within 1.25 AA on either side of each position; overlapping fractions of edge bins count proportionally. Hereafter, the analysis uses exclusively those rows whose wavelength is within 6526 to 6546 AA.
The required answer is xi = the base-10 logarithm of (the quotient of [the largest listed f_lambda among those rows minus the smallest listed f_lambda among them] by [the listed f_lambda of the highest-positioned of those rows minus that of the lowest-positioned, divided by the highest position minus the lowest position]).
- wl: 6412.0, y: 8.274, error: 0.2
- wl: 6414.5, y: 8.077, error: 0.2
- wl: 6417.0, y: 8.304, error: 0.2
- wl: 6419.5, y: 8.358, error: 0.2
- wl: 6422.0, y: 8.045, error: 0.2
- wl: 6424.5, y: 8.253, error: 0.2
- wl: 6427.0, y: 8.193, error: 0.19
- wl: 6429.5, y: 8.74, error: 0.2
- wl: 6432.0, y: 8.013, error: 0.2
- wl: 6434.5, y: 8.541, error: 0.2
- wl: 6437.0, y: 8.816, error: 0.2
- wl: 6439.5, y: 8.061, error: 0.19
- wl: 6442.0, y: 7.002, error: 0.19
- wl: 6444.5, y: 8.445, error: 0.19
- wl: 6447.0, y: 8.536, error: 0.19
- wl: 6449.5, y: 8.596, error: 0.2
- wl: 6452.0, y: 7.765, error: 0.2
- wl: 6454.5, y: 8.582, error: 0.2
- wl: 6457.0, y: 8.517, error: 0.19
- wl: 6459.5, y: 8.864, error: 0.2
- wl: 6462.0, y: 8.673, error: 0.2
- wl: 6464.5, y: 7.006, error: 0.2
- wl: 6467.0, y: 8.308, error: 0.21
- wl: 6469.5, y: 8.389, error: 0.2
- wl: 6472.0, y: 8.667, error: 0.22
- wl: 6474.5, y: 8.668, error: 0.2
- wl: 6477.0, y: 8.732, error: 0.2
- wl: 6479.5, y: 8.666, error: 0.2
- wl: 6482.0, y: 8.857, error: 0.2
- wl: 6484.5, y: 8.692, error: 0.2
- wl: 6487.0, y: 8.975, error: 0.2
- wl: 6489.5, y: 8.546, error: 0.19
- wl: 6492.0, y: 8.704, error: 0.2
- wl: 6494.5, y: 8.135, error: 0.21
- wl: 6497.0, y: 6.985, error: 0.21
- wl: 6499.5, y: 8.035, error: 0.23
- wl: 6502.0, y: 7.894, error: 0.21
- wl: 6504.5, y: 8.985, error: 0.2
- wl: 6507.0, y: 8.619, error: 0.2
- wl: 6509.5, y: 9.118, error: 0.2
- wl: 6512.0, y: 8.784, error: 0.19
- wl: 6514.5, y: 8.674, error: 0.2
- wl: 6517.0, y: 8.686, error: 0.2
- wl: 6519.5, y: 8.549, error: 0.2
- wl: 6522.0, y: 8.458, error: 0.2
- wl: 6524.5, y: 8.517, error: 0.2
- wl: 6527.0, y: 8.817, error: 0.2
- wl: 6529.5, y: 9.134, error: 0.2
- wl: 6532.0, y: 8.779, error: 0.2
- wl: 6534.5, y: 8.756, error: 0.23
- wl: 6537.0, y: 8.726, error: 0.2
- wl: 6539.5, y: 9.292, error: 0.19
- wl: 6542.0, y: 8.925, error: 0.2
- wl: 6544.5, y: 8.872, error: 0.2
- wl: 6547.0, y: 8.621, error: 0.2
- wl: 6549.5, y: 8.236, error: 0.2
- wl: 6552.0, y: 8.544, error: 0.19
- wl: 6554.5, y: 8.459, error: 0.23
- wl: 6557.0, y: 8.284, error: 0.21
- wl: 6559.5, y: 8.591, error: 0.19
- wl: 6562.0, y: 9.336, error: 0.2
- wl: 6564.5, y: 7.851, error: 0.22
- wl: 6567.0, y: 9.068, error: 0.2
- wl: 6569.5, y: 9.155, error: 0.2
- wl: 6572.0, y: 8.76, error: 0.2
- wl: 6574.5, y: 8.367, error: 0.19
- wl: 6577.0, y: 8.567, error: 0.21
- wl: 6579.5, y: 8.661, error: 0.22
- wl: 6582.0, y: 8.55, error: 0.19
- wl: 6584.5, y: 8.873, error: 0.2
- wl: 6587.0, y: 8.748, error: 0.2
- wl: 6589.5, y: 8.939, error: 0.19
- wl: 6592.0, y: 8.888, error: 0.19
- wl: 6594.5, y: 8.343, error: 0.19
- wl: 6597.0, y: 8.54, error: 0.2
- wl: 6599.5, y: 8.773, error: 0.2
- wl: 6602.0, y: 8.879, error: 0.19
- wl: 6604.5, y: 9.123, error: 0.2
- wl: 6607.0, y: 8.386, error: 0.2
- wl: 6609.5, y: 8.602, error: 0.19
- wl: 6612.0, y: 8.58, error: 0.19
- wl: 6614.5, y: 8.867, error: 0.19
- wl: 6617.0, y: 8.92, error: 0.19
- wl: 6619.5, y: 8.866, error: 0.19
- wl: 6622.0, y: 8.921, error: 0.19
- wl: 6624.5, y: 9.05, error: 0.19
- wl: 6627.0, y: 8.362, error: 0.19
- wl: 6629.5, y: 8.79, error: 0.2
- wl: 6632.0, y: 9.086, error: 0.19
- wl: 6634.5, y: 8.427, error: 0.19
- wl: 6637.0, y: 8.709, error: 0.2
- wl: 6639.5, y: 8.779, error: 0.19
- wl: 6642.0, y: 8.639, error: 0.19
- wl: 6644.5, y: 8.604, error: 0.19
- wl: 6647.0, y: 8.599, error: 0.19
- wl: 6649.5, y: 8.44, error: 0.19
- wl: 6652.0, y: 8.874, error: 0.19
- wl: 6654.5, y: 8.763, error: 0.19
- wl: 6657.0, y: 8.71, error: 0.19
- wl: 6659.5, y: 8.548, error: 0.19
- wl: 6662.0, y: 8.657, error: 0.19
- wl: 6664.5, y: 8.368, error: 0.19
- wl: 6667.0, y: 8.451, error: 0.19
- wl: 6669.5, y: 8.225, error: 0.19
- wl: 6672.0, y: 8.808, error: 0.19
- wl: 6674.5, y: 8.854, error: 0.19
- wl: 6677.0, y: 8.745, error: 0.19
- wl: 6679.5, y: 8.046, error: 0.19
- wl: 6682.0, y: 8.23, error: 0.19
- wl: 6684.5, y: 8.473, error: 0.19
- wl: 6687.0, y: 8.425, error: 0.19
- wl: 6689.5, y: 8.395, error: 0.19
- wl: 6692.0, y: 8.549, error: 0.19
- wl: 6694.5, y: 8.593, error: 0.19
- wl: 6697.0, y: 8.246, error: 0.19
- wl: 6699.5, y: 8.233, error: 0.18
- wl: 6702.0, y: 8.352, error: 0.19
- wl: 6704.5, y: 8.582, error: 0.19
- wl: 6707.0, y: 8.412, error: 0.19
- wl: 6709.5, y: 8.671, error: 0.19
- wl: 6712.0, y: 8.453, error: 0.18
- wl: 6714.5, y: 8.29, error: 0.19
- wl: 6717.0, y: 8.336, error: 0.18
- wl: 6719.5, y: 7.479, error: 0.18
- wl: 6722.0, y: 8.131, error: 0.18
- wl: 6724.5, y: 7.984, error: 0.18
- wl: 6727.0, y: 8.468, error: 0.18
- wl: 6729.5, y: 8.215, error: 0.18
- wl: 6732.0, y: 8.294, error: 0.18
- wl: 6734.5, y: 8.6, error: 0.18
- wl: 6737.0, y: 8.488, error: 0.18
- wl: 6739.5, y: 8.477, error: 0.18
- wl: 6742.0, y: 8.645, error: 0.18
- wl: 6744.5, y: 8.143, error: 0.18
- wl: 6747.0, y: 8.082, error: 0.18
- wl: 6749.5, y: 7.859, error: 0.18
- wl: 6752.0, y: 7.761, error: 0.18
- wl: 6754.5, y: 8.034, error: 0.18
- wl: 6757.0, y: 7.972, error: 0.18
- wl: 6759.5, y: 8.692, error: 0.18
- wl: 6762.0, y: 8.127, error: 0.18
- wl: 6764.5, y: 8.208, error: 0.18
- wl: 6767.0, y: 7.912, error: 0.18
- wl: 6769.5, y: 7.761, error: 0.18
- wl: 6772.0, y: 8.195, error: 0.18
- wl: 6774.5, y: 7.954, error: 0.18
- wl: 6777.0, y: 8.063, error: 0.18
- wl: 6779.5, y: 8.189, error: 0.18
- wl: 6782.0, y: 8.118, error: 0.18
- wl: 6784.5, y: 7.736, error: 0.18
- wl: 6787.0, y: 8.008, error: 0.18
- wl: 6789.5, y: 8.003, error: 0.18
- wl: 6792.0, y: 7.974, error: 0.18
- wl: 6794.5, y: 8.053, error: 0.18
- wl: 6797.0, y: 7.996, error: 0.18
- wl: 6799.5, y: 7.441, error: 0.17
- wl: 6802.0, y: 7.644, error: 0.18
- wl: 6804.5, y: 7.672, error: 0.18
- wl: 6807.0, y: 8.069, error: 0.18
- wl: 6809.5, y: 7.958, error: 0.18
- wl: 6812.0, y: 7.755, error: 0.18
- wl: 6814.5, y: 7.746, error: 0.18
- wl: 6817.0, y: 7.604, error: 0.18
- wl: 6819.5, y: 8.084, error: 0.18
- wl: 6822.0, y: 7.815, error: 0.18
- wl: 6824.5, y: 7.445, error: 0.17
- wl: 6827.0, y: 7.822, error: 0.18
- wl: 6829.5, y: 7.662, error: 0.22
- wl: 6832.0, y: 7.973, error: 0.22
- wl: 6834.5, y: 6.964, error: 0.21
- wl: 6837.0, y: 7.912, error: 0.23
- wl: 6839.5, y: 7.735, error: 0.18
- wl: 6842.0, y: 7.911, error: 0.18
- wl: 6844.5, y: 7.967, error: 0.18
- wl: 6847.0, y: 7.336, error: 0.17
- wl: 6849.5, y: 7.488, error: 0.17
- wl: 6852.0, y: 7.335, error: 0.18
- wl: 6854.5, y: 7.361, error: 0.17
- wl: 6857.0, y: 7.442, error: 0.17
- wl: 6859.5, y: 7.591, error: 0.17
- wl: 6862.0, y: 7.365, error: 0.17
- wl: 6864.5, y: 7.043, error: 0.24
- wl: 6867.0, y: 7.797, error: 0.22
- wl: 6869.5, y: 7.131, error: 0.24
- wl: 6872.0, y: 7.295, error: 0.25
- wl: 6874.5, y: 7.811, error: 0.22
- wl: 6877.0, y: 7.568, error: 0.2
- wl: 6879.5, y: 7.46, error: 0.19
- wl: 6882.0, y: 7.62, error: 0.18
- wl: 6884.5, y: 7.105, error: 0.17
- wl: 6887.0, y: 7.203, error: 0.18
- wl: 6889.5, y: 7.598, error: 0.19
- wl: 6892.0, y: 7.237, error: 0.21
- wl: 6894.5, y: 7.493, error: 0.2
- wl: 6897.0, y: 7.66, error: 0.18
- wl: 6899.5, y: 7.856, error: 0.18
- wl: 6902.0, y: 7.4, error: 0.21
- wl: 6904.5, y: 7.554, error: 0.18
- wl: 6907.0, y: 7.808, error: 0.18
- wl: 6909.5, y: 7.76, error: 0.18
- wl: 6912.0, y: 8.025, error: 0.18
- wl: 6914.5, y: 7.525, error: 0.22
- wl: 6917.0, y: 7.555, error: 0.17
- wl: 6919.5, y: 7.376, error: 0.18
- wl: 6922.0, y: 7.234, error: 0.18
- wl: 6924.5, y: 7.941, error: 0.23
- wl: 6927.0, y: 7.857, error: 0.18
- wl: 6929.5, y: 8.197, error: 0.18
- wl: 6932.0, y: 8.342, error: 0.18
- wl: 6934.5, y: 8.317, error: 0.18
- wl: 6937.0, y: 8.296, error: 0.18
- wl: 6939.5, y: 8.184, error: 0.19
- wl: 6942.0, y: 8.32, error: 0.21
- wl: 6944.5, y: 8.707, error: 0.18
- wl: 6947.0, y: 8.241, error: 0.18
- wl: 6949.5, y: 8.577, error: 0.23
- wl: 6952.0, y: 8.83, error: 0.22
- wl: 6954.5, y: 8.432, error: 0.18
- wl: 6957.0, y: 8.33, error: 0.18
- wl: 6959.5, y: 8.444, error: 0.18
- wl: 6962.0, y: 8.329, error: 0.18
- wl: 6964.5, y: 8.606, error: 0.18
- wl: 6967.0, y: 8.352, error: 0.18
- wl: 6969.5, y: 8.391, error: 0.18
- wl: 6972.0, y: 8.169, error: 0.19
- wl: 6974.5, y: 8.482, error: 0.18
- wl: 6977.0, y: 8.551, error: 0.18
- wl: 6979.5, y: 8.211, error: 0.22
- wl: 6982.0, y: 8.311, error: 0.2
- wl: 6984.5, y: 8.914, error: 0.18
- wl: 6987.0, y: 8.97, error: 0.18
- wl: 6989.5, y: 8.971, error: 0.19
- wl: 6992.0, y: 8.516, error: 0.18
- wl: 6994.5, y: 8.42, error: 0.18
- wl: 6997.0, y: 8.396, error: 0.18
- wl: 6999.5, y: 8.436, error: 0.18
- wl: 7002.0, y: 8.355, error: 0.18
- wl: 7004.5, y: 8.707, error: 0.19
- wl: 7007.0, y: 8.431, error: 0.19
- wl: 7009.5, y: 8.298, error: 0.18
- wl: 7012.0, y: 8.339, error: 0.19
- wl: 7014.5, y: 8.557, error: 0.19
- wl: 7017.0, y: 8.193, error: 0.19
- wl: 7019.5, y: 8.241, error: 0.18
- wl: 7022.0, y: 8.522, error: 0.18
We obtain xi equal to 2.26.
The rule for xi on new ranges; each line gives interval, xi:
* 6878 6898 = 1.69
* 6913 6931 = 1.33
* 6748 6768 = 2.49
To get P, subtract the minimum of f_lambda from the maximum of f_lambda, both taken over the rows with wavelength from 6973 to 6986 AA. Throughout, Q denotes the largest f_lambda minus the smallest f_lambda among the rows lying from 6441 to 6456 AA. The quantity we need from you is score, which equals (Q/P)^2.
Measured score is 5.1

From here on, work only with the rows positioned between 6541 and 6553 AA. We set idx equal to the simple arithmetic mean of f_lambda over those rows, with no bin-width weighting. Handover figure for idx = 8.6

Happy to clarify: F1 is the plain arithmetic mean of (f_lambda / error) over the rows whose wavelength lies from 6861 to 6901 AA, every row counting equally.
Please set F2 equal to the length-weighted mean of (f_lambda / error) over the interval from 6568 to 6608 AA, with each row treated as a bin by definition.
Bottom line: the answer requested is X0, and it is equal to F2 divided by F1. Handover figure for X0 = 1.17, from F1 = 37.6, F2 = 44.1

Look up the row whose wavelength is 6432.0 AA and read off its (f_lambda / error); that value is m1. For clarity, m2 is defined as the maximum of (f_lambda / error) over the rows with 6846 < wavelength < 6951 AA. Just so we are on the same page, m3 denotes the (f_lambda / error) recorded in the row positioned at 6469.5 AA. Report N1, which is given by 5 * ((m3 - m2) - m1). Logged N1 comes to -232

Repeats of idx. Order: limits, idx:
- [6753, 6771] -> 8.1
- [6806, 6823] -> 7.9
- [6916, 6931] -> 7.7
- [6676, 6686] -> 8.4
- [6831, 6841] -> 7.6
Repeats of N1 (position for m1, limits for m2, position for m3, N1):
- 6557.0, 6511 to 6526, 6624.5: -190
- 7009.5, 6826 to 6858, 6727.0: -217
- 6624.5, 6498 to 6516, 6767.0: -250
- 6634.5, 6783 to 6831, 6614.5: -213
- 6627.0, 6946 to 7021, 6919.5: -264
